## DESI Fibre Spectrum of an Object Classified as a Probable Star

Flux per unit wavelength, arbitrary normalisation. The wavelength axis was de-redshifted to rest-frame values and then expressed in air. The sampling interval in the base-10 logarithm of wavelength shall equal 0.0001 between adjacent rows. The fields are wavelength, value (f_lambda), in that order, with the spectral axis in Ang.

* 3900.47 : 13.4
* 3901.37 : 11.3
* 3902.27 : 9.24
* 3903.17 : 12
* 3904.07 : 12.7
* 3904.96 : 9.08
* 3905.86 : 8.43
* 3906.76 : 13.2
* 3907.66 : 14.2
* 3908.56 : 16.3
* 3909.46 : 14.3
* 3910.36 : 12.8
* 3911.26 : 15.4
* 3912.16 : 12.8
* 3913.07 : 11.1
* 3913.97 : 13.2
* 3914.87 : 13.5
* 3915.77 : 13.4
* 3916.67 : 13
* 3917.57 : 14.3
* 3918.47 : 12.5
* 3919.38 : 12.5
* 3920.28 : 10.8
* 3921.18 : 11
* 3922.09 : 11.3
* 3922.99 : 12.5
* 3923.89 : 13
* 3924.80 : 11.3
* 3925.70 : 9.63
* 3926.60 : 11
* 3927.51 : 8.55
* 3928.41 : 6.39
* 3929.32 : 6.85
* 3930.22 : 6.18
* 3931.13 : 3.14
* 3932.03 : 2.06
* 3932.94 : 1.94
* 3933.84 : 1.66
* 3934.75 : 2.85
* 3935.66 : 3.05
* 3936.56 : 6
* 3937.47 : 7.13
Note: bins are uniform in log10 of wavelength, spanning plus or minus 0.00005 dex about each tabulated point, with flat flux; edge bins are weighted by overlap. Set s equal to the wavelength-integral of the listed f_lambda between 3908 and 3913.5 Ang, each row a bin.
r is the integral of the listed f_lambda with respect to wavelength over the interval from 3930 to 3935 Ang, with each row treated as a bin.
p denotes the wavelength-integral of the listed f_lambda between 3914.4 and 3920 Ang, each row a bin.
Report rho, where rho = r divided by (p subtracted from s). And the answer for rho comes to 6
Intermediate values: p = 74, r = 14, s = 76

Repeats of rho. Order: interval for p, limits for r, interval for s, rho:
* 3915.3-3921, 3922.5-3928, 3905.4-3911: 30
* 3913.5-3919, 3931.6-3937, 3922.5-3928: -1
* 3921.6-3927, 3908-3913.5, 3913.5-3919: 7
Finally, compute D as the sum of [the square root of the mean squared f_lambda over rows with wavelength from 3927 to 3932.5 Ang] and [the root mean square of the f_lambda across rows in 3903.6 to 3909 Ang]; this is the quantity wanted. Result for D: 19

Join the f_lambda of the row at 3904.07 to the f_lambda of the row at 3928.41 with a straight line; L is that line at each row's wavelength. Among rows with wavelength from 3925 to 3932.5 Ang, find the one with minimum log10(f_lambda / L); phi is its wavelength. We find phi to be 3932.03 Ang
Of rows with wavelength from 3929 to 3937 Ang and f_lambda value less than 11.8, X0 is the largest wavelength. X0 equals 3936.56 Ang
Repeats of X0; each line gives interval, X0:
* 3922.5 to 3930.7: 3930.22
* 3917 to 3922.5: 3922.09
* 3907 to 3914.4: 3913.07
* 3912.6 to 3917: 3913.07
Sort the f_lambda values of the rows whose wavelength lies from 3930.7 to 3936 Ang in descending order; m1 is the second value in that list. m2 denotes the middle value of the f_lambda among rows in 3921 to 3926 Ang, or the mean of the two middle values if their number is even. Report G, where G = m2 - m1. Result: 8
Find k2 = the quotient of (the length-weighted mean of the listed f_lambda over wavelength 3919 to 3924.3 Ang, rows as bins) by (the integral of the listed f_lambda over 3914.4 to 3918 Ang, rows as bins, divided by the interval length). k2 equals 0.9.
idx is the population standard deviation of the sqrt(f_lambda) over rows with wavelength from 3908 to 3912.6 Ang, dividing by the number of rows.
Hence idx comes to 0.18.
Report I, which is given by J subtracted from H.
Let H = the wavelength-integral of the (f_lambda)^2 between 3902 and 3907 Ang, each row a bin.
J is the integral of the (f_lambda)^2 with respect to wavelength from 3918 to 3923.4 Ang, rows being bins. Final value -157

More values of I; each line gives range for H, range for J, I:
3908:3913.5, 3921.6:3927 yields 347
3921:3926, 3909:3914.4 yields -289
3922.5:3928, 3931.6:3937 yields 618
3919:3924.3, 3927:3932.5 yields 547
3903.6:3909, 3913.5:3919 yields -114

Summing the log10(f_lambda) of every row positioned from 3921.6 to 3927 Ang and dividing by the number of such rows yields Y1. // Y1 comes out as 1.06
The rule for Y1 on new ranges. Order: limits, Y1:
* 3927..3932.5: 0.70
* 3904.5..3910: 1.09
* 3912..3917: 1.11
